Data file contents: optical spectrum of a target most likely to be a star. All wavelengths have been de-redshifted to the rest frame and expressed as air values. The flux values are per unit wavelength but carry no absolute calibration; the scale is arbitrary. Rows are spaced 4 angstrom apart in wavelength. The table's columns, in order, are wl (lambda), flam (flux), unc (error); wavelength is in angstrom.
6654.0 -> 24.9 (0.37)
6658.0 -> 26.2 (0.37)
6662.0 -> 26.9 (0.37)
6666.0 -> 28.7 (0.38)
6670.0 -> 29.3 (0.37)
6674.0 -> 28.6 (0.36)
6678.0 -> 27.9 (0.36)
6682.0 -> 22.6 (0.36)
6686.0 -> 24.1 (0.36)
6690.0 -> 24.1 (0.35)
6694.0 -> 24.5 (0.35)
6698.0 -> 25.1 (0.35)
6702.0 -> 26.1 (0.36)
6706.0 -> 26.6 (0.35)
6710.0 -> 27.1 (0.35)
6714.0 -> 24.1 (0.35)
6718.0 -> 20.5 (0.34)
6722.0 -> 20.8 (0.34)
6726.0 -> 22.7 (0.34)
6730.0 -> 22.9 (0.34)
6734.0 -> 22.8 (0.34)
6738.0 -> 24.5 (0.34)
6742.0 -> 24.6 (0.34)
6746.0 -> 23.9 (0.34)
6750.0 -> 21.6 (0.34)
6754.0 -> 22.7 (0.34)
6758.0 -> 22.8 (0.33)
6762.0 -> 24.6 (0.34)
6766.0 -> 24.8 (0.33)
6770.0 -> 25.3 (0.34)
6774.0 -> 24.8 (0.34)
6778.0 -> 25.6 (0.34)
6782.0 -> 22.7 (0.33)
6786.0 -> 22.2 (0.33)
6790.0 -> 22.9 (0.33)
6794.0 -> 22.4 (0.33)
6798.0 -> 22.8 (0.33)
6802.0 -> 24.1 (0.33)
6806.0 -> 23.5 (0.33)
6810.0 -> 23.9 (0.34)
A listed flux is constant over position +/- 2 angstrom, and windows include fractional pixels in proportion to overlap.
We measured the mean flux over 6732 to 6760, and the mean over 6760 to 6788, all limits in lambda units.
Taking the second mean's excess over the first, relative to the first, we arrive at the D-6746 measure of 0.044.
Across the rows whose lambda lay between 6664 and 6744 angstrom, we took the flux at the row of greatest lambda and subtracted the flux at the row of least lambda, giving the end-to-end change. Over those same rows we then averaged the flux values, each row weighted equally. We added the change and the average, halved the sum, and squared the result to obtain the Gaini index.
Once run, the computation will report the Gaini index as 108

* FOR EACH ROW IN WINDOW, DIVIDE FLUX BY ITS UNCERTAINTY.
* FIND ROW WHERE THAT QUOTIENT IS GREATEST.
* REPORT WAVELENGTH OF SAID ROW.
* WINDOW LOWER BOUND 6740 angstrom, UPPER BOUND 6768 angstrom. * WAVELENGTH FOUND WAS 6766.0 angstrom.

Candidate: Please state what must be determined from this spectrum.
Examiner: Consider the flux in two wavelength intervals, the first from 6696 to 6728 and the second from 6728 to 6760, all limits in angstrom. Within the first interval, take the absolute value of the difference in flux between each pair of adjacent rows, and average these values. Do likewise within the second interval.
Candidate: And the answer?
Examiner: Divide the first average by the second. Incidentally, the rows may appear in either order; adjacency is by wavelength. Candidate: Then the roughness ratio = 1.77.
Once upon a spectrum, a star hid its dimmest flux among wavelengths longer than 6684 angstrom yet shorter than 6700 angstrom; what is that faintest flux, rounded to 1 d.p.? 24.1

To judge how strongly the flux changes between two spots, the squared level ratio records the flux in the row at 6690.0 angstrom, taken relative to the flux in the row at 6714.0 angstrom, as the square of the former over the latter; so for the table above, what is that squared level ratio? 1.00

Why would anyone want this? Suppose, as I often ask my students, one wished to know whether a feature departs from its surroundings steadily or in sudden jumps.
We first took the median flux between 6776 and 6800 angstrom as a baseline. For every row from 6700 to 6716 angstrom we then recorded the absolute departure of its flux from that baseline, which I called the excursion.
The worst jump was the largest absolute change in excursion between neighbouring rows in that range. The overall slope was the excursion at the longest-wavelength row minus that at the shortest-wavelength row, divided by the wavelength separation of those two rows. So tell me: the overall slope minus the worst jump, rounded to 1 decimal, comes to -3.2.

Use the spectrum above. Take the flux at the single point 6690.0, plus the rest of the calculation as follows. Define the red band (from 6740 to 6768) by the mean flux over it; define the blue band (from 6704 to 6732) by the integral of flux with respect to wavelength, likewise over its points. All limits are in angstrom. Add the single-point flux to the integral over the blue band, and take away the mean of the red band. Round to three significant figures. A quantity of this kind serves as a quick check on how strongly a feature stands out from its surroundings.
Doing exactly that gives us 659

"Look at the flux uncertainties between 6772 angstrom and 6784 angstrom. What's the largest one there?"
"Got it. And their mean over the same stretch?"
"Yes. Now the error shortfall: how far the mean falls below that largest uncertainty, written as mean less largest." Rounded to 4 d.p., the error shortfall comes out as -0.0033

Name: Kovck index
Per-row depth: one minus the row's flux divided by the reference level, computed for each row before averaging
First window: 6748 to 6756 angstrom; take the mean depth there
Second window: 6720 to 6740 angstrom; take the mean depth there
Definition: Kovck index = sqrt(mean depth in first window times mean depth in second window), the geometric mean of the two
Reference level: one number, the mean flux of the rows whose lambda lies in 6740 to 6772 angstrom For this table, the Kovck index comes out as 0.055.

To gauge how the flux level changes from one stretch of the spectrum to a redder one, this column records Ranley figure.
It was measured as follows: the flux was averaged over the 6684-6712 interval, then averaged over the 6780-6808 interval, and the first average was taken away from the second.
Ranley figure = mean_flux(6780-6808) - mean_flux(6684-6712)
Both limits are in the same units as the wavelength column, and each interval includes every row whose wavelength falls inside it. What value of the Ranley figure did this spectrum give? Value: -2.4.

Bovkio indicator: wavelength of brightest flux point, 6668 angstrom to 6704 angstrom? 6670.0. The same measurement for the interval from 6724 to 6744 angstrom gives 6742.0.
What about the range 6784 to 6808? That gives 6802.0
